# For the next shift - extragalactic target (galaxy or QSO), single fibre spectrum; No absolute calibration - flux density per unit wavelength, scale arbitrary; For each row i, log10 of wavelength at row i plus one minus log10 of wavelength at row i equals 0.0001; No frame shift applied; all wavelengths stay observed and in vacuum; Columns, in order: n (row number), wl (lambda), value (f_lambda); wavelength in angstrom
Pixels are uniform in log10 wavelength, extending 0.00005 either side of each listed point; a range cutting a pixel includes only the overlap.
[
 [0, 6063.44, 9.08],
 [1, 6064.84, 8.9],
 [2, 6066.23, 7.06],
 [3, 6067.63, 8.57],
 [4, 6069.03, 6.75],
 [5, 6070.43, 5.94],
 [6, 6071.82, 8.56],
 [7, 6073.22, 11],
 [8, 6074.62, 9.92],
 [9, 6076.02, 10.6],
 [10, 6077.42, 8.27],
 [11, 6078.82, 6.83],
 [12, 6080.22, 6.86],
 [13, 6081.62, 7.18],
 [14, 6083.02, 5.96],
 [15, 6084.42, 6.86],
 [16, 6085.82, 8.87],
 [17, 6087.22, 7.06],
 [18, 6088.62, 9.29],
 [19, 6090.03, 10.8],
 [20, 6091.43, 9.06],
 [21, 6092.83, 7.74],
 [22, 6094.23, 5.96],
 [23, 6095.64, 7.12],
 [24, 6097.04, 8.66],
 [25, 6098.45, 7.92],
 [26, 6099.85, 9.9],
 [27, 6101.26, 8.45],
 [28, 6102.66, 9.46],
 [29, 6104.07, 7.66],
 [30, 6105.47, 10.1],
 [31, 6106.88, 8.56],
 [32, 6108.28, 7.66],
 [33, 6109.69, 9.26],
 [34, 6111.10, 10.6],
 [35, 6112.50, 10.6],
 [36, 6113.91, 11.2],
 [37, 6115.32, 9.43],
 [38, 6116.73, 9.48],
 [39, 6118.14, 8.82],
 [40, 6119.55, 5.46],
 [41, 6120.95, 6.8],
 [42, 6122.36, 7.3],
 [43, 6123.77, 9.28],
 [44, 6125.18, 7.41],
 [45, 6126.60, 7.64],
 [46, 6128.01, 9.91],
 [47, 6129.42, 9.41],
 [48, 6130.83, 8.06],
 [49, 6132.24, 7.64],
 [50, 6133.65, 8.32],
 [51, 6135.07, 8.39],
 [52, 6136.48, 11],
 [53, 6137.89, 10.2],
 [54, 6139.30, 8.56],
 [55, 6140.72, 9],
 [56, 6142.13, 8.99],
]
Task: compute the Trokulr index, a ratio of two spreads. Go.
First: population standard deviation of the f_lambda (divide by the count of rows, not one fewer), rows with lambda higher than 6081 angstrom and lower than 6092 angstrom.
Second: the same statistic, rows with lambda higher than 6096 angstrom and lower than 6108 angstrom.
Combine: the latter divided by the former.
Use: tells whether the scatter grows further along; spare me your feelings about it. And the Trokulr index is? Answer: 0.55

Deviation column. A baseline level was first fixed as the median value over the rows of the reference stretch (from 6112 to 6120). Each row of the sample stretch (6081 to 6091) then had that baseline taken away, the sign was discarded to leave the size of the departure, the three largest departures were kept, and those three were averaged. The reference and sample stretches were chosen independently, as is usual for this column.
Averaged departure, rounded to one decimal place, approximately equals 2.8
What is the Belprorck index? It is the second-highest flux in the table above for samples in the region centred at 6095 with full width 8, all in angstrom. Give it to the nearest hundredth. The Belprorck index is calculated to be 8.66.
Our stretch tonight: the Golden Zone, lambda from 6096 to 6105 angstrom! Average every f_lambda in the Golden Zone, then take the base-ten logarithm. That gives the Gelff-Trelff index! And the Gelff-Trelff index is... 0.94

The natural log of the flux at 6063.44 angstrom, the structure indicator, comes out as 2.21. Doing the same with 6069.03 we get 1.91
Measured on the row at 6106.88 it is 2.15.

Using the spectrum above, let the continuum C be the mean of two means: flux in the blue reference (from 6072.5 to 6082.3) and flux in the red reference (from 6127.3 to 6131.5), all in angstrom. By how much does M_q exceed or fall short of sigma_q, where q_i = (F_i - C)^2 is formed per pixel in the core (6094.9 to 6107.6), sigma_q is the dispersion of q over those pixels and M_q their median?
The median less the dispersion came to 0.0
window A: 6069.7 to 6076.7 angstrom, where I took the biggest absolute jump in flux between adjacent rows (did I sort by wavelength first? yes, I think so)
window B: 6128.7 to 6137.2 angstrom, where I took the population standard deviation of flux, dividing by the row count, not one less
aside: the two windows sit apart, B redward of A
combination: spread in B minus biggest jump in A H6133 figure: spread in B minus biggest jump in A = -1.50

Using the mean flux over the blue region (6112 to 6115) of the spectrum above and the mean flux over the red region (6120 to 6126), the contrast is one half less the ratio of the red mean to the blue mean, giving -0.21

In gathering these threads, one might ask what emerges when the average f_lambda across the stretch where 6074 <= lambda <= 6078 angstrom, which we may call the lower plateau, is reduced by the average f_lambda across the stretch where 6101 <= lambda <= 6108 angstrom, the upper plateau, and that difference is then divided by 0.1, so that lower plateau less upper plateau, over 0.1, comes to 8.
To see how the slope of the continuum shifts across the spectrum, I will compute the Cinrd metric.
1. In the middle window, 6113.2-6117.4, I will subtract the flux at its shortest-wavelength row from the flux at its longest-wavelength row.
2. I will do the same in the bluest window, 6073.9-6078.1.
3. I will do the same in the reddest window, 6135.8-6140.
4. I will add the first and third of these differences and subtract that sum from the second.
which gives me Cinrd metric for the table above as 3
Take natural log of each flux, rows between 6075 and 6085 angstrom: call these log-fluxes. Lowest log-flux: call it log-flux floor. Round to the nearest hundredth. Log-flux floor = 1.79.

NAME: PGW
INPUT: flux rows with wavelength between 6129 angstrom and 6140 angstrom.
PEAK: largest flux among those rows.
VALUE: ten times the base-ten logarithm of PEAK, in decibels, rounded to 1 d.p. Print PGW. 10.4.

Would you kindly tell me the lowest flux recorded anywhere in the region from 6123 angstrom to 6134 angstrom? 7.41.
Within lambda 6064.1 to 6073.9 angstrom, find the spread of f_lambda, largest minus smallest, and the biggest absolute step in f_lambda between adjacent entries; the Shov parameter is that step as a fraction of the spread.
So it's 0.52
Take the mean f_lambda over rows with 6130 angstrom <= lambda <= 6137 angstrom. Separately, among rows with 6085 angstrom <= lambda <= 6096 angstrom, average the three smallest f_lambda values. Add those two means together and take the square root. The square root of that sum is 3.92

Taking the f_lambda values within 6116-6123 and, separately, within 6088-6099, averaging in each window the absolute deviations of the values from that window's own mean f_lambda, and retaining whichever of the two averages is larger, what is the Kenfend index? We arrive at 1.26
